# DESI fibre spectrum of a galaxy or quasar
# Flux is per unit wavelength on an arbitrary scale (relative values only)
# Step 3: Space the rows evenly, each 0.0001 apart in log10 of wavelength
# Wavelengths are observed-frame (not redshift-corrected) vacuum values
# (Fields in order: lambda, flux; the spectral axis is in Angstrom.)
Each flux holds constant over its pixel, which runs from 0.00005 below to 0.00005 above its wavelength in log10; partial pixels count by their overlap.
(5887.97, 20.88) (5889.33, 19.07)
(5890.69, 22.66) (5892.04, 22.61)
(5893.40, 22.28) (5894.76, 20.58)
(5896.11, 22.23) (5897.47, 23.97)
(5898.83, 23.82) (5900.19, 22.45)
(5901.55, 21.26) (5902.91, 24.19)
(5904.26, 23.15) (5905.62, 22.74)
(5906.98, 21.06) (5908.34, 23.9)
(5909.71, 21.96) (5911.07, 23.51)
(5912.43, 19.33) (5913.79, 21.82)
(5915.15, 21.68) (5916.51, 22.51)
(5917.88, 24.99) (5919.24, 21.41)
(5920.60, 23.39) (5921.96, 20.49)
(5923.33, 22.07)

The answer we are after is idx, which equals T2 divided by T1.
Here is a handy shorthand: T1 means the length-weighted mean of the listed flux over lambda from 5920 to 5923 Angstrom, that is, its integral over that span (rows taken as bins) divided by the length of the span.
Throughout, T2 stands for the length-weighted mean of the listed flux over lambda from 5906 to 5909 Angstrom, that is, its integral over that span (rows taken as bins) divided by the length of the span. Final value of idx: 1.03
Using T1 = 21.9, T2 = 22.5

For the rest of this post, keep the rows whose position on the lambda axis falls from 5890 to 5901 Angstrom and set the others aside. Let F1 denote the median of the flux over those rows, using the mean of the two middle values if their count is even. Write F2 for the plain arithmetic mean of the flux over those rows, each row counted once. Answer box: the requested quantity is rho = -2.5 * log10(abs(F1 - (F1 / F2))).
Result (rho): -3.333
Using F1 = 22.5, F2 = 22.6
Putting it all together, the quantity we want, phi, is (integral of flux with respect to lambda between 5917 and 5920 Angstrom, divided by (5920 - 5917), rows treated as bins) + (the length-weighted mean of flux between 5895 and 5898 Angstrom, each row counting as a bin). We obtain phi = 45.9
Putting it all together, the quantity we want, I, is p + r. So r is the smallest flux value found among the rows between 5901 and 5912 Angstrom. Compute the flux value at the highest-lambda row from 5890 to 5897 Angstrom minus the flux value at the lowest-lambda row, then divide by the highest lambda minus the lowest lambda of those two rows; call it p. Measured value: 21.0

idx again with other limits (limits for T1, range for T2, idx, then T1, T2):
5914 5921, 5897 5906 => 1.02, 22.7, 23.1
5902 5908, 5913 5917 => 0.96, 22.8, 21.9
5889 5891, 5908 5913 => 1.06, 20.8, 22.1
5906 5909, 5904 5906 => 1.02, 22.5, 22.9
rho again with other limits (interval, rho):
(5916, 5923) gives -3.332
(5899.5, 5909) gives -3.343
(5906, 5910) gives -3.304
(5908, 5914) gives -3.304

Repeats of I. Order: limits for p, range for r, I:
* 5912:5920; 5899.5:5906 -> 21.6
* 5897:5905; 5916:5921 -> 21.3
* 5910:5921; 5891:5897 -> 20.6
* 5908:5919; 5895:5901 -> 22.3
